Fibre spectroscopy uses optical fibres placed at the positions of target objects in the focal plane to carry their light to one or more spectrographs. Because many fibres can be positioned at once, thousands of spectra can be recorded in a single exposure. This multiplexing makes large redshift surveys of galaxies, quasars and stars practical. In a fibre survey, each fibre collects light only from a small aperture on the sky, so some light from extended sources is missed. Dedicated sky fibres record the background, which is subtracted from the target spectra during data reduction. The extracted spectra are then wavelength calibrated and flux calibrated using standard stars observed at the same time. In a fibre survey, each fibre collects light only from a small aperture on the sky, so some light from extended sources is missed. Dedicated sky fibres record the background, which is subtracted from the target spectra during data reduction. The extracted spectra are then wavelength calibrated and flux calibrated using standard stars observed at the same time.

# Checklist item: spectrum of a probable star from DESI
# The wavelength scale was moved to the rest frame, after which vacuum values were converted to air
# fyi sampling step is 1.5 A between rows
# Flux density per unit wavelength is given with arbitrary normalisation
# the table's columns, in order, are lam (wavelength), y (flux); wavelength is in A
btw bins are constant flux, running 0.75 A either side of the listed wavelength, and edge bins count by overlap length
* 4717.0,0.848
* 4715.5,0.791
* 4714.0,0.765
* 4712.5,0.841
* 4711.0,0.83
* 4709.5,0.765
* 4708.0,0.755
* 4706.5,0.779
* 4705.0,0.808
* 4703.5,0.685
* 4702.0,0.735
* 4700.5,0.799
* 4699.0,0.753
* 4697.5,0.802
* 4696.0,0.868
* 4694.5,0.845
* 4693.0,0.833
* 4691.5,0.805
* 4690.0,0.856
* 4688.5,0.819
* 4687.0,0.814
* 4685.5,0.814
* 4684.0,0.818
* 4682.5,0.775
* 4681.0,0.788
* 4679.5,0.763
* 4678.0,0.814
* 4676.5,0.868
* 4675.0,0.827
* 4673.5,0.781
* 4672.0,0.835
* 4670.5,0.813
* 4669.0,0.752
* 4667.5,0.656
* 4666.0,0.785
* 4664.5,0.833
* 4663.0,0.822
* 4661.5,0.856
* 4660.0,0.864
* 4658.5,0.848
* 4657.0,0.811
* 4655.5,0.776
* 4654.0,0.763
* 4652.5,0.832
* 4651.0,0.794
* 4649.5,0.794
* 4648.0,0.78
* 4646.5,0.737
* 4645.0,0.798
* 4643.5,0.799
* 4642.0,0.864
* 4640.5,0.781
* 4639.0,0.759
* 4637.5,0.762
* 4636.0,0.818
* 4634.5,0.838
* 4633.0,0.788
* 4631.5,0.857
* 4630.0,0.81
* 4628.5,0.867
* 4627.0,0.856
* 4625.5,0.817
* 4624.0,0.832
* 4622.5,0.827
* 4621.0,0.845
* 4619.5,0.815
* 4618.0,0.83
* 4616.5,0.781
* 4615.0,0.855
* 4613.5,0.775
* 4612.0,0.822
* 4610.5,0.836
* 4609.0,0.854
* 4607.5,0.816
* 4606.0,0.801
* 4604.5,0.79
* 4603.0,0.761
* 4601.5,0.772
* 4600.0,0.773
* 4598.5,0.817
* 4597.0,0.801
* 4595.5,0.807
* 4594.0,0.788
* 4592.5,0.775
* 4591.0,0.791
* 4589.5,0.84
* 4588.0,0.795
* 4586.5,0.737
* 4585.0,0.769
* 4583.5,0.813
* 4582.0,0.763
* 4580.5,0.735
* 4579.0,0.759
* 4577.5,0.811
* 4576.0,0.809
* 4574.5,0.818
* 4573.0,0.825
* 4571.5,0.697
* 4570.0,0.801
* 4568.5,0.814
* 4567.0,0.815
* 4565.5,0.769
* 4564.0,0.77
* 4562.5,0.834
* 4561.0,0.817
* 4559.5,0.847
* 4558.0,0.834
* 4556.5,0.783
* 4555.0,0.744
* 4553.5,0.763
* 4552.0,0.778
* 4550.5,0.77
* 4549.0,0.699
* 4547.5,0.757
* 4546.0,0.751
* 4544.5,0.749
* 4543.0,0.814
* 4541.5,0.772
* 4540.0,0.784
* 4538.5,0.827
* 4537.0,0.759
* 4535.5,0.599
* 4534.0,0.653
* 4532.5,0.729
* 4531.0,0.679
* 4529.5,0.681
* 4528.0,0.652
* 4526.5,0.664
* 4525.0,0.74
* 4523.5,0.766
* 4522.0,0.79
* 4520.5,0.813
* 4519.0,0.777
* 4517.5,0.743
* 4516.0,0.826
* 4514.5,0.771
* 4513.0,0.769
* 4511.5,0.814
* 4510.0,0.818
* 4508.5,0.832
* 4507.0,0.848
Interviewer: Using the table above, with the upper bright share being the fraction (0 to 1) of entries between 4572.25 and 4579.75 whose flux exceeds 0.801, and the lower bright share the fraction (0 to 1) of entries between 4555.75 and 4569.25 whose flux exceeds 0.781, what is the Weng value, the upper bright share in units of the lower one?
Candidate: 1.0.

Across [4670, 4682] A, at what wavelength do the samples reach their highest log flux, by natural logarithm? 4676.5 A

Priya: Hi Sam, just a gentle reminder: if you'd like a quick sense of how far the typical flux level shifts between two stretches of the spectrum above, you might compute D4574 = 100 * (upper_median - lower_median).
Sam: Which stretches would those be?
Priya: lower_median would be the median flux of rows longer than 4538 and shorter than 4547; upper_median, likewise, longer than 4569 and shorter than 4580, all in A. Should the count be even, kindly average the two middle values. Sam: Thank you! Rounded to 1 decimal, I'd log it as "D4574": 3.1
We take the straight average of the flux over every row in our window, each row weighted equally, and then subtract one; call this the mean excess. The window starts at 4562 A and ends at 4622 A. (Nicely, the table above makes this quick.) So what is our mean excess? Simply -0.203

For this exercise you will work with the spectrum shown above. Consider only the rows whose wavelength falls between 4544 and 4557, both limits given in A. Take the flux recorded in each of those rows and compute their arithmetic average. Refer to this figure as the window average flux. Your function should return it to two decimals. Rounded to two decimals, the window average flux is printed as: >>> 0.75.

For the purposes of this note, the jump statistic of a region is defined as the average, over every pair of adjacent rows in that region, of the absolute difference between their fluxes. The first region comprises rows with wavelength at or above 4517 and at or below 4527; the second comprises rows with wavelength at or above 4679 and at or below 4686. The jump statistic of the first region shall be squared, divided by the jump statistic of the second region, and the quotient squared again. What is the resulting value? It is 0.0039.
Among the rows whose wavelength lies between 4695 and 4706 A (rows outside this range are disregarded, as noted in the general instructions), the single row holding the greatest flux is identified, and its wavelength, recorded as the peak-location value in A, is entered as 4696.0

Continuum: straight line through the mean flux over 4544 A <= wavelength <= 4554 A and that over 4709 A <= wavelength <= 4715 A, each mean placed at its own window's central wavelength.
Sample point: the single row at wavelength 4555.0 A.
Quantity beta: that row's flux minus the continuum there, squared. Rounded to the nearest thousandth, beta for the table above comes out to 0.000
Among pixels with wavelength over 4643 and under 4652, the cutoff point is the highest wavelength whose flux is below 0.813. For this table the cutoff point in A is 4651.0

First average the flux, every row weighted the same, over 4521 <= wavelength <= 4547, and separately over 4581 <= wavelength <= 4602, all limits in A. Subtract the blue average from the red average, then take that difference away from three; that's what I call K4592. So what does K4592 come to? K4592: 2.94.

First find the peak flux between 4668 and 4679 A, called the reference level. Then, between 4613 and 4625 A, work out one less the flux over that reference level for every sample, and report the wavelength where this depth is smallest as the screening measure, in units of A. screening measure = 4615.0 A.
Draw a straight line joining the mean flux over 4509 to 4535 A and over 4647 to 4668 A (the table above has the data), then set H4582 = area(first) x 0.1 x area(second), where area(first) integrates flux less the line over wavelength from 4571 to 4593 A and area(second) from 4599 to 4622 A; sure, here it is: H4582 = 0.02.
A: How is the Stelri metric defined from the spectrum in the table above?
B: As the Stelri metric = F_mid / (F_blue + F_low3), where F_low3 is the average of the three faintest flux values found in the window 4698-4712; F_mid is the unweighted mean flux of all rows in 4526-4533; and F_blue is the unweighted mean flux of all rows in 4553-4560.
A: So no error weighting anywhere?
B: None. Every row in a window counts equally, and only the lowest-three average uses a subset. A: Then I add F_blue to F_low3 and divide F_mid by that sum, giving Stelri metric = 0.45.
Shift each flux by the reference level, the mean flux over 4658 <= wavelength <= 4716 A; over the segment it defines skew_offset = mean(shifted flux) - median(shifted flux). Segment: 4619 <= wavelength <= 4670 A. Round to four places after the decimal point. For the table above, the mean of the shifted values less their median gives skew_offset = -0.0061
